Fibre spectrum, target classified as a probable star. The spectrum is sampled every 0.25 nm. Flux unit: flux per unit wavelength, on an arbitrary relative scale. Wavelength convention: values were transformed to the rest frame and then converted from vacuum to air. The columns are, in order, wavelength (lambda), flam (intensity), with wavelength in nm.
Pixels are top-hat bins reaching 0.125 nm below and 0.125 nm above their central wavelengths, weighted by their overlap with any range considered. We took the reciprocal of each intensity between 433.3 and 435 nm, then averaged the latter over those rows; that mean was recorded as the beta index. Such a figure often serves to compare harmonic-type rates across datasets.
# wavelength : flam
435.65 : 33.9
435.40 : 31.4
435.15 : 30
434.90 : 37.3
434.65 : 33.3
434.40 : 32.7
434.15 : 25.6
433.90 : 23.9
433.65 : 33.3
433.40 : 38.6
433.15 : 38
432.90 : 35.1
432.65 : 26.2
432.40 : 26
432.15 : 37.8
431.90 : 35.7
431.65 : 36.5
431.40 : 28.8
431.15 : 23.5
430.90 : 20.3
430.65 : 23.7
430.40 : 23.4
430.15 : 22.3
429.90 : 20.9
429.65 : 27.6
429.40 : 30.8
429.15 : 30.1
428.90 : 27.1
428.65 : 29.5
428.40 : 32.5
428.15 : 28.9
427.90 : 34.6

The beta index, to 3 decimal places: 0.032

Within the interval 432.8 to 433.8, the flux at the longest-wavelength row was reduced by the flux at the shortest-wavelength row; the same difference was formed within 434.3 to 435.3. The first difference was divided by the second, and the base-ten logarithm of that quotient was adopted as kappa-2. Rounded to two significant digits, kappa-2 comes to -0.18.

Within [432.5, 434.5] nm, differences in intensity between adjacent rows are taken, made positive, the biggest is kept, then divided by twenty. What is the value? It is 0.47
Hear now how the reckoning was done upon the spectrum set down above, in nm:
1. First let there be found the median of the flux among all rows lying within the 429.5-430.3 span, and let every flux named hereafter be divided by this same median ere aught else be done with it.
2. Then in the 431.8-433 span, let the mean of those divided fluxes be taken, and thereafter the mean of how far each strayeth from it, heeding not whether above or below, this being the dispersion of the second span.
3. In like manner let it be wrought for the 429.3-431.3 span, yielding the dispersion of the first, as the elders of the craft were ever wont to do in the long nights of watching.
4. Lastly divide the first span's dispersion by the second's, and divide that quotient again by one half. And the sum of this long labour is 1.1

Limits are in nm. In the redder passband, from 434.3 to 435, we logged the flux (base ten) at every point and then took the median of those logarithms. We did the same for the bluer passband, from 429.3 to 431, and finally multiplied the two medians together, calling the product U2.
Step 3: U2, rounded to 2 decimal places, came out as 2.08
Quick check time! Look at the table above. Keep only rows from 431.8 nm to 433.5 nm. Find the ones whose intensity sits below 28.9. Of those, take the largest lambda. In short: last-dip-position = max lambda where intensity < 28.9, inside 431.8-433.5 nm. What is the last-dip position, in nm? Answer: 432.65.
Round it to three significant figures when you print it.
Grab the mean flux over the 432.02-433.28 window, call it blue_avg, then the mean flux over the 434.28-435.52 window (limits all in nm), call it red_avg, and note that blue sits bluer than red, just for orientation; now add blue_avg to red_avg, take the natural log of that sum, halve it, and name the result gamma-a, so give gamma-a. 2.09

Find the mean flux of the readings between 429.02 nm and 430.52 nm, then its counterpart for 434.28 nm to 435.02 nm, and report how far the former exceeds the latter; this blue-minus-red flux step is -9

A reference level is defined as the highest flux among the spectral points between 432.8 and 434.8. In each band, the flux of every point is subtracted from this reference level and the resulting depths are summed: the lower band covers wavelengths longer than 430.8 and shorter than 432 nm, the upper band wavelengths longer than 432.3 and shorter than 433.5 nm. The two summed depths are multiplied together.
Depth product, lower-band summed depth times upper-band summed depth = 1403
